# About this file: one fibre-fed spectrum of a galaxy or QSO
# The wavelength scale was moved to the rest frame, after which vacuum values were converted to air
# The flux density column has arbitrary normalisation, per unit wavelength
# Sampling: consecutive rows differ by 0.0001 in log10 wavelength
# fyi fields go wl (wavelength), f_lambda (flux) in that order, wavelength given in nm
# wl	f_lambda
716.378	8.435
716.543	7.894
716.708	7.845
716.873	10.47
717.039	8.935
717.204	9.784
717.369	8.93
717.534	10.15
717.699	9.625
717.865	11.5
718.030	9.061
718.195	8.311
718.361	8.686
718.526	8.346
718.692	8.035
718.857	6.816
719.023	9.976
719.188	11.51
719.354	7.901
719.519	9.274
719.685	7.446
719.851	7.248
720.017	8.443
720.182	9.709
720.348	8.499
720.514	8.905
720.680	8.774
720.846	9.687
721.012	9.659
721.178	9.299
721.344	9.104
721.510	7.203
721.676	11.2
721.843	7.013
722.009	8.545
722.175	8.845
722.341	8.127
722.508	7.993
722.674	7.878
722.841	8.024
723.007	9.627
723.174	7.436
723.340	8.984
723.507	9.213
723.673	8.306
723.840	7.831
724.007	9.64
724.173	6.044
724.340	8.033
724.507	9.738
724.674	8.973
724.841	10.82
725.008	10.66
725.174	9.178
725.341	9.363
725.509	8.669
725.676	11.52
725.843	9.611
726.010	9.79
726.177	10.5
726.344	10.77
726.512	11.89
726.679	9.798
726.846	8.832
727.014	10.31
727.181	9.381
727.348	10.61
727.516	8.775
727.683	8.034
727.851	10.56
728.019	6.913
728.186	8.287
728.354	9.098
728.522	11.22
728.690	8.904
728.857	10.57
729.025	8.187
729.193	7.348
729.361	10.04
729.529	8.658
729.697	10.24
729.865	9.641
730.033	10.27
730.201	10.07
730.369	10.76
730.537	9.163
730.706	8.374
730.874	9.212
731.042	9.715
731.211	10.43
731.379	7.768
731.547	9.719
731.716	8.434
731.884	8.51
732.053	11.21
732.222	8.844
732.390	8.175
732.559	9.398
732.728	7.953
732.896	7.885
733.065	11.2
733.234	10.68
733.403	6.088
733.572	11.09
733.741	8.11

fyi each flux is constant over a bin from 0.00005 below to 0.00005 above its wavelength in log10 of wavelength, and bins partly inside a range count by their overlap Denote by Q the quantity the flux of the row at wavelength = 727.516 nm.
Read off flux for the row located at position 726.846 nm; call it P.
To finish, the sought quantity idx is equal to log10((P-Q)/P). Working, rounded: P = 8.832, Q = 8.775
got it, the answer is -2.19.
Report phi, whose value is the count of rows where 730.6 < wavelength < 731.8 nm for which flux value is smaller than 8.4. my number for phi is 2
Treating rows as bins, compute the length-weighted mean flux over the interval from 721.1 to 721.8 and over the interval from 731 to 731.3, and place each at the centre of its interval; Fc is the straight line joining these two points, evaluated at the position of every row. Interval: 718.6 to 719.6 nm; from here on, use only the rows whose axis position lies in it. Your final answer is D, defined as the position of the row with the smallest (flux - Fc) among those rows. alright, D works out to 718.857 nm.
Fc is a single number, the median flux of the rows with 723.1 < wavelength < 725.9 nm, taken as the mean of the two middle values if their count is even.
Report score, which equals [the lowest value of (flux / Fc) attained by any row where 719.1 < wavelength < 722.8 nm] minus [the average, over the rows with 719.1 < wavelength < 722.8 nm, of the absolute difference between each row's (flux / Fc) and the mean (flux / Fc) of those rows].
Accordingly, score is 0.67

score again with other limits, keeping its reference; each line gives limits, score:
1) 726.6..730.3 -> 0.65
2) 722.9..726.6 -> 0.55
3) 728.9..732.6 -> 0.71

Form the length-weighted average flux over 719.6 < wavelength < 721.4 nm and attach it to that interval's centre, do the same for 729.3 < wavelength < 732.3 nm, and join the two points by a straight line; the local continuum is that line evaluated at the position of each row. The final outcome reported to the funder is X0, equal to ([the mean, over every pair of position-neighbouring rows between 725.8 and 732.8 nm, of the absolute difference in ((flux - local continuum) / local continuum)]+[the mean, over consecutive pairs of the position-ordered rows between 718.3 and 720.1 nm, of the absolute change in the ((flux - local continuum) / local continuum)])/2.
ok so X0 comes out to 0.157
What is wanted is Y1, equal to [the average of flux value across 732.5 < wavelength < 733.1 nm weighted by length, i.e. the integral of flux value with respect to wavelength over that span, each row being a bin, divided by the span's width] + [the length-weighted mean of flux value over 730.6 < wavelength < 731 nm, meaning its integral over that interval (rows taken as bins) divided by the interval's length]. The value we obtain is 17.8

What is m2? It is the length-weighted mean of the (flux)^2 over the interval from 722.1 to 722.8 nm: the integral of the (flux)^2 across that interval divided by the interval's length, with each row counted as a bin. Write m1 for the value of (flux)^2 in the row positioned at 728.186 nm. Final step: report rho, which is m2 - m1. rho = -1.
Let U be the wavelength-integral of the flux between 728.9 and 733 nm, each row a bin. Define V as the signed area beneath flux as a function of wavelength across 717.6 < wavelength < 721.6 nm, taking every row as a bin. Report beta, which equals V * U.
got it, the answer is 1339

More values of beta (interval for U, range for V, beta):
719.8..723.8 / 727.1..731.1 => 1293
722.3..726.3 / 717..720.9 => 1264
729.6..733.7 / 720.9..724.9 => 1325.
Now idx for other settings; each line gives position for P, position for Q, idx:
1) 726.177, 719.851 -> -0.51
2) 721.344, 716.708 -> -0.86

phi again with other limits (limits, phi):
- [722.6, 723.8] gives 4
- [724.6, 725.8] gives 0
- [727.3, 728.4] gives 3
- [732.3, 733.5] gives 4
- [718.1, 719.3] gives 4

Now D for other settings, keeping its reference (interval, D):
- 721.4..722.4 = 721.843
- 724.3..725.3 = 724.340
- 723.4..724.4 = 724.173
